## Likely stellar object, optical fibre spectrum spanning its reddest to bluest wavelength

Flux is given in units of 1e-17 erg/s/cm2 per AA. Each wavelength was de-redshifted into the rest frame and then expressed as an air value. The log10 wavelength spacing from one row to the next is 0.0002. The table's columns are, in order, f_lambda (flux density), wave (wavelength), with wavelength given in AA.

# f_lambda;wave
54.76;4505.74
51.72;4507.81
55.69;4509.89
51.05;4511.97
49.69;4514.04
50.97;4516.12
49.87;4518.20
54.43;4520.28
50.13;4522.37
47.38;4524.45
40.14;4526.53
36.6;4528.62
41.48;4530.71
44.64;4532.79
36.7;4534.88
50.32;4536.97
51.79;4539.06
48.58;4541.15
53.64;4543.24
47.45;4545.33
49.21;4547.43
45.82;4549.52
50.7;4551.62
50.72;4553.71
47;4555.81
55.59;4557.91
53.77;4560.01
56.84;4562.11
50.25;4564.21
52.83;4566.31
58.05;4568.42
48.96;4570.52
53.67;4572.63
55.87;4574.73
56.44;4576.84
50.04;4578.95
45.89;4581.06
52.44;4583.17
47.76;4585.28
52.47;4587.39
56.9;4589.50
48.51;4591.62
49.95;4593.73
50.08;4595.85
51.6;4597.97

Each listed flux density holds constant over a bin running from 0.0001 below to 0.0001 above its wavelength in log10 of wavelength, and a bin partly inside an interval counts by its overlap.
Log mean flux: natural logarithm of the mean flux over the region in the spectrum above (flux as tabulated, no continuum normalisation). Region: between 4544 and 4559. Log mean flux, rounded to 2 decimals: 3.90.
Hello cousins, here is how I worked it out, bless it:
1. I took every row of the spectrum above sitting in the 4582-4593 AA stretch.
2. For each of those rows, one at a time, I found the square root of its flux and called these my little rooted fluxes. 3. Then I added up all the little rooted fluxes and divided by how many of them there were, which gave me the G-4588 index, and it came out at 7.18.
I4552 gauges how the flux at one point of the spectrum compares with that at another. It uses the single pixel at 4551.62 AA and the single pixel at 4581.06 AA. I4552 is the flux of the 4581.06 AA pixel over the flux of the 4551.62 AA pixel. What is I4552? 0.91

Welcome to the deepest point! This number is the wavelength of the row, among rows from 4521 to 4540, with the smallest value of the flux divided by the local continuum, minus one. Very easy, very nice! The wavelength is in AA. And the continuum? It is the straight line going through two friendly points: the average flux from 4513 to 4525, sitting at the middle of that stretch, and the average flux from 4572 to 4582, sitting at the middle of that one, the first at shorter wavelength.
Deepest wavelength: 4534.88 AA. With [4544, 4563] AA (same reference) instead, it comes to 4549.52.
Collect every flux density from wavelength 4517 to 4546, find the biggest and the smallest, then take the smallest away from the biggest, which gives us 17.8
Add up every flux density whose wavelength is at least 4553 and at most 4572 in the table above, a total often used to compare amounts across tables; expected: 474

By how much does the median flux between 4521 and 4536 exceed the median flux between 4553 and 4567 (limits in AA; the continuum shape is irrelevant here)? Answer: -11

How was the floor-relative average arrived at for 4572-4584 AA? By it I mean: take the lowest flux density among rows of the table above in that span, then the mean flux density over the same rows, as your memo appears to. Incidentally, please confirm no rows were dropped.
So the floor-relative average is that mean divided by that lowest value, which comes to 1.14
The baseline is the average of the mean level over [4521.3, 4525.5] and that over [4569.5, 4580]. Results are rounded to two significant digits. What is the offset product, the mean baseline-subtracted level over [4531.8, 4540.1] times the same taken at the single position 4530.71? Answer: 47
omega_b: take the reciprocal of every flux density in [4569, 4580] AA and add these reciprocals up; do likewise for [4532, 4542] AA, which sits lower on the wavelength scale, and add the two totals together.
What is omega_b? 0.204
